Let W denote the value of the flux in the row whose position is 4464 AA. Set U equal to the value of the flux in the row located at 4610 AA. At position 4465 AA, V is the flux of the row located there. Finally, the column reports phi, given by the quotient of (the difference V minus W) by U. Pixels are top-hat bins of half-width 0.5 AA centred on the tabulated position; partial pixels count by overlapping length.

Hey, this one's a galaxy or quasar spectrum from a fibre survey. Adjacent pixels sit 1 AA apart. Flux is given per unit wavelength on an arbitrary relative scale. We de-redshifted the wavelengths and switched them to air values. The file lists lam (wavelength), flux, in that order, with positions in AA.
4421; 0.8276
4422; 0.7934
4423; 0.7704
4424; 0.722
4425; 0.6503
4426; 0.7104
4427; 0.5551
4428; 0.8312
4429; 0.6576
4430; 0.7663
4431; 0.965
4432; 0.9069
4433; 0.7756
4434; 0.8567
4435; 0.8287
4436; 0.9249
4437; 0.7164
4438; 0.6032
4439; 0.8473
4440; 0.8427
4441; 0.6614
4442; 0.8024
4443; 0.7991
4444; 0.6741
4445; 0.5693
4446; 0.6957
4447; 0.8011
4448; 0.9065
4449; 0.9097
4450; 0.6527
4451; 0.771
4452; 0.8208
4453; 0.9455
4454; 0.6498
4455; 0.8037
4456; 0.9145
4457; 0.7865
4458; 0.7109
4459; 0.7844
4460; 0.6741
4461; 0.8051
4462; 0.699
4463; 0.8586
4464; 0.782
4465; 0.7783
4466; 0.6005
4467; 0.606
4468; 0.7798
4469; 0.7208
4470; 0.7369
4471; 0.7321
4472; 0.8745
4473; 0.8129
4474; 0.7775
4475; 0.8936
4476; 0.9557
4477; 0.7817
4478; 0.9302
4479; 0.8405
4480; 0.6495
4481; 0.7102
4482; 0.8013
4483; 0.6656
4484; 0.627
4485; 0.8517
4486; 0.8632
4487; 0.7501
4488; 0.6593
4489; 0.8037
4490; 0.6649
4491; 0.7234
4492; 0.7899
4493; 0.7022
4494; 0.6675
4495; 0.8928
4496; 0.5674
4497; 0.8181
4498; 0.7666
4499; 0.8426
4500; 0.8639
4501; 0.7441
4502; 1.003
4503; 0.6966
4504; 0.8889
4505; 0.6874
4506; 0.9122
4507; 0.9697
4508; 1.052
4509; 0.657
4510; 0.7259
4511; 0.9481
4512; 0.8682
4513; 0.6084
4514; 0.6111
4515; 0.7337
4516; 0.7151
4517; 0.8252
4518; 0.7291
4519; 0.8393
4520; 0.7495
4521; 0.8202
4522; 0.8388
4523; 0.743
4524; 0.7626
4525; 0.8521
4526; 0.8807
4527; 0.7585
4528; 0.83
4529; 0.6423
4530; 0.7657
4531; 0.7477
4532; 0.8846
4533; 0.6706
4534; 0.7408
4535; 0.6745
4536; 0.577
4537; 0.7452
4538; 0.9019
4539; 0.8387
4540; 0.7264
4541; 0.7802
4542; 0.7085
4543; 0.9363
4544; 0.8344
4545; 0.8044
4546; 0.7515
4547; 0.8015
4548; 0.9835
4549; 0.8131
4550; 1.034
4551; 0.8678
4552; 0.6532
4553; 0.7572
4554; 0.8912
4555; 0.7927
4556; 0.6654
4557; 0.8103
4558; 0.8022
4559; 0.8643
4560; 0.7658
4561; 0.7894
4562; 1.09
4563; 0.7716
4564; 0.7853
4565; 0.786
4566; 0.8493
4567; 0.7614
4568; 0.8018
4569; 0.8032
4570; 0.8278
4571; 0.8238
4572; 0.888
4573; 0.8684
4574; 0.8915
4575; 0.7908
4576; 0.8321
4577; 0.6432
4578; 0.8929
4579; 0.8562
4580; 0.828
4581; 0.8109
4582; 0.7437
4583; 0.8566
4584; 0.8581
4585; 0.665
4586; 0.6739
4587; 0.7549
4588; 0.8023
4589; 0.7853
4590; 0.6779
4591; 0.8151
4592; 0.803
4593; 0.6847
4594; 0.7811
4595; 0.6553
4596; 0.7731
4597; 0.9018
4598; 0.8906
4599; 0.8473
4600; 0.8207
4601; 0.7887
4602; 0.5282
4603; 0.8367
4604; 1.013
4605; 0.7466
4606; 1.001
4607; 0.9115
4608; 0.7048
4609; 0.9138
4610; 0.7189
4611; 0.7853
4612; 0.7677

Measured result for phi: -0.01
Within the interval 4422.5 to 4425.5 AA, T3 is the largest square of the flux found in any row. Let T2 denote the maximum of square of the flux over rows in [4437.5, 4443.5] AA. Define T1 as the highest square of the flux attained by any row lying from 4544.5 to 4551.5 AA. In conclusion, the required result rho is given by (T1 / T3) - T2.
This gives 1.1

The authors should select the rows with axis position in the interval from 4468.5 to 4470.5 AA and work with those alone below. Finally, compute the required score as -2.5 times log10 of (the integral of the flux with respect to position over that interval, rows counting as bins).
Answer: -0.41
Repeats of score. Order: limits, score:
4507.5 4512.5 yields -1.57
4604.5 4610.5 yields -1.75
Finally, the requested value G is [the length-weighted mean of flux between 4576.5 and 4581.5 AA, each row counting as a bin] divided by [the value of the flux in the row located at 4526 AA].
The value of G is 0.92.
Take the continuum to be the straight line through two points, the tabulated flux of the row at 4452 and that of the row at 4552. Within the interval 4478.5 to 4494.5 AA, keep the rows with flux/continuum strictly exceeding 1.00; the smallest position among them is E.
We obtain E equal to 4479 AA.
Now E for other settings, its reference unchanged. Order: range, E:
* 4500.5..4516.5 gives 4501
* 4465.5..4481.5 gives 4472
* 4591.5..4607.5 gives 4592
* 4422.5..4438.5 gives 4431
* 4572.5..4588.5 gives 4573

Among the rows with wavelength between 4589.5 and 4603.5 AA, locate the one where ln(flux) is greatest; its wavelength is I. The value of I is 4597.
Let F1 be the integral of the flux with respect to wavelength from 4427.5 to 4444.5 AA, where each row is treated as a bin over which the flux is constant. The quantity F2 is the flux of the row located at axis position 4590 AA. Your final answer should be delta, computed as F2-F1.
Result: -12.8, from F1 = 13.46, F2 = 0.6779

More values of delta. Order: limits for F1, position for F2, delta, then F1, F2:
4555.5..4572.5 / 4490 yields -13.2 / 13.89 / 0.6649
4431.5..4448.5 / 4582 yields -12.5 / 13.21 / 0.7437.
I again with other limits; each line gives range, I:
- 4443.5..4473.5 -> 4453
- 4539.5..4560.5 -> 4550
